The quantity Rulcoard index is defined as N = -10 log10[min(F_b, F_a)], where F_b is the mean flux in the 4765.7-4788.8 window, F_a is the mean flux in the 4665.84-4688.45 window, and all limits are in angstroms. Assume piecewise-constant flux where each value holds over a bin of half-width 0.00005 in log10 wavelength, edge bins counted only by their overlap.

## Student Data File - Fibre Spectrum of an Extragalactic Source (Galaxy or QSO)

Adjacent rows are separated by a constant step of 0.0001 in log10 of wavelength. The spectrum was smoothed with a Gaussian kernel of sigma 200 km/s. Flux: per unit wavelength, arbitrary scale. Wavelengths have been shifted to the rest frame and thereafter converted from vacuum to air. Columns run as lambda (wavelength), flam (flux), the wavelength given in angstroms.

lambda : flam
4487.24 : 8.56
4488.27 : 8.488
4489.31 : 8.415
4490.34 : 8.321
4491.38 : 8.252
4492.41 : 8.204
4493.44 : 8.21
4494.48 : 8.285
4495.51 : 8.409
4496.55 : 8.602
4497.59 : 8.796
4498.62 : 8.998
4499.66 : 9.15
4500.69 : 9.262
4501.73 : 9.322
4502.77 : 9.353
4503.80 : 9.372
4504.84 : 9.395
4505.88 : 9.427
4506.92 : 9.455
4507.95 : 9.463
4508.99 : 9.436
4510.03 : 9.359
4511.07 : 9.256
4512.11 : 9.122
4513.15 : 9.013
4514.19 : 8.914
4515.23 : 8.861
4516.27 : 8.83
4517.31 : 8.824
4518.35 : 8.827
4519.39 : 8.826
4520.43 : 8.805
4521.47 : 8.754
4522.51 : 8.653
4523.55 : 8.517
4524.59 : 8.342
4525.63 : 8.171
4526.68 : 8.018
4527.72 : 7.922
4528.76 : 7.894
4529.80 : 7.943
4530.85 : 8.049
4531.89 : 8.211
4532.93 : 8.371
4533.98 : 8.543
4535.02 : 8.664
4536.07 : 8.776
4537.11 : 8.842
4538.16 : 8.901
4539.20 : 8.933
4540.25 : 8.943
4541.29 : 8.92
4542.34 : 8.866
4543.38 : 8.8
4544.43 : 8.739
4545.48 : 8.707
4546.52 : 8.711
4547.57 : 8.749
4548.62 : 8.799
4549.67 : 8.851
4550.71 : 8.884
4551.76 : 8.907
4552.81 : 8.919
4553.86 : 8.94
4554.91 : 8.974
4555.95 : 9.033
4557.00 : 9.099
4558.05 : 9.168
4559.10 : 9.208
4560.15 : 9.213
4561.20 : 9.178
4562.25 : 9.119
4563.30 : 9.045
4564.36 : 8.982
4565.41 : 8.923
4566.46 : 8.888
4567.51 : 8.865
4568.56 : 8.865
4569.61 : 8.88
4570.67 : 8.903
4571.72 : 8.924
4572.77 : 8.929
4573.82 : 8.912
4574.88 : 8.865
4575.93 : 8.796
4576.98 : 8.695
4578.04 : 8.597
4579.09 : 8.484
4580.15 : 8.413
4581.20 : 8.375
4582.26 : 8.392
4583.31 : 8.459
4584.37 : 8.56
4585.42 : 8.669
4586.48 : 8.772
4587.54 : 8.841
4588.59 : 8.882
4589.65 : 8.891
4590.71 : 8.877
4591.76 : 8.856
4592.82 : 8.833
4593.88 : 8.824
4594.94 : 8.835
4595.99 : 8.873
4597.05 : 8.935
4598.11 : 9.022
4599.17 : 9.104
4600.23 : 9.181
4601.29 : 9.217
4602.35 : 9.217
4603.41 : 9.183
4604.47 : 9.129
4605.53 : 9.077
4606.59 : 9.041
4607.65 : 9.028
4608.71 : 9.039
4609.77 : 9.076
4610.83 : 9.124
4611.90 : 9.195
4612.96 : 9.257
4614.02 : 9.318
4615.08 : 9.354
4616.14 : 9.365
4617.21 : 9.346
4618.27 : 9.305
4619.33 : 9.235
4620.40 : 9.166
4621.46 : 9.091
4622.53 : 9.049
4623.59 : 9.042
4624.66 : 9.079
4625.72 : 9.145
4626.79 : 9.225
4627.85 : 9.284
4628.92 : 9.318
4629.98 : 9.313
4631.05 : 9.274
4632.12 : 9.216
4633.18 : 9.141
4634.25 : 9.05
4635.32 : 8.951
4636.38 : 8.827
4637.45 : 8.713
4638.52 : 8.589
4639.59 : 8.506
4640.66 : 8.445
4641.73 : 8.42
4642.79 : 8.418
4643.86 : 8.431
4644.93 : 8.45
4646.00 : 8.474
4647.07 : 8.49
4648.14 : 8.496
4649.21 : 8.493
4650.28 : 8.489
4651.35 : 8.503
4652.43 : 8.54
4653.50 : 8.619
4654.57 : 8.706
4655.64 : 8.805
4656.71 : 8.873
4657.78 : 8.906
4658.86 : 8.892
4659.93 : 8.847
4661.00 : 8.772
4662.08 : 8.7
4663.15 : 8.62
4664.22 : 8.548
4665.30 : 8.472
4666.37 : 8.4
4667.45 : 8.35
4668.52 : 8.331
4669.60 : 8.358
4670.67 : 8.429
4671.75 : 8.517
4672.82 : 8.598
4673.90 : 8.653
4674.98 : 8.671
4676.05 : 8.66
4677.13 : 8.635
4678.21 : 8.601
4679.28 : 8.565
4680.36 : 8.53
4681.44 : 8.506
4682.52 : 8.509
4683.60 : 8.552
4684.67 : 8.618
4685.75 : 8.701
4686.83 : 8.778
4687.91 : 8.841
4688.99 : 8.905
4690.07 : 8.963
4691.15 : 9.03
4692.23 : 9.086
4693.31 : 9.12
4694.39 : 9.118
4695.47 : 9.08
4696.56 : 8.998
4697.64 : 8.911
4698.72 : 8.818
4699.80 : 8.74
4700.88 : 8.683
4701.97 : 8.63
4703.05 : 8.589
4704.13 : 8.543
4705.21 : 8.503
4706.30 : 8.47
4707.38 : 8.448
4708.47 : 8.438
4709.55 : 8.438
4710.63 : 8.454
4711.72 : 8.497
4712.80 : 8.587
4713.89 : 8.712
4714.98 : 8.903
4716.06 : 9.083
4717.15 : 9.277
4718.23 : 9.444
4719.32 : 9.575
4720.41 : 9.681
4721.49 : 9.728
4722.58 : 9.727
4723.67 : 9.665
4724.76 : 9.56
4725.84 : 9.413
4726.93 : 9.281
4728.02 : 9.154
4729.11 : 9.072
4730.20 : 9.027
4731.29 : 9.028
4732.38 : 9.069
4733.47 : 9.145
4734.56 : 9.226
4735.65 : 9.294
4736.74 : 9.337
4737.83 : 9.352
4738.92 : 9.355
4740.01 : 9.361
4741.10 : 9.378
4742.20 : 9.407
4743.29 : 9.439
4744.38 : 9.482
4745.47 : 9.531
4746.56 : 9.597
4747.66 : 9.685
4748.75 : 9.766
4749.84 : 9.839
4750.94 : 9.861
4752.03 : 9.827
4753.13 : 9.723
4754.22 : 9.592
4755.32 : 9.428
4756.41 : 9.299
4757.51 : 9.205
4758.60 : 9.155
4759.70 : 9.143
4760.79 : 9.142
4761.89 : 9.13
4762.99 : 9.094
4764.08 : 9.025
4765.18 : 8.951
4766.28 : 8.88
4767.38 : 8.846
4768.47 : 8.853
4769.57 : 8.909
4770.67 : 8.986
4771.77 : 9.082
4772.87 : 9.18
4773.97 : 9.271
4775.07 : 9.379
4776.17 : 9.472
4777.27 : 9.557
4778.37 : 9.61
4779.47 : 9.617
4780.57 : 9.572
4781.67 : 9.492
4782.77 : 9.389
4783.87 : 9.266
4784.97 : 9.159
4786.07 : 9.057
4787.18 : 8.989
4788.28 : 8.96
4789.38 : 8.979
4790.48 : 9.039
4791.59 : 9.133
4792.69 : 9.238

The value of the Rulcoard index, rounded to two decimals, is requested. -9.33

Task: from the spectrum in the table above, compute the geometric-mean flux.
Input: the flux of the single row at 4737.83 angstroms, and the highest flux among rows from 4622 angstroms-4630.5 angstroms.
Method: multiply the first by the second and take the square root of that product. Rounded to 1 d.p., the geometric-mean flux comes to 9.3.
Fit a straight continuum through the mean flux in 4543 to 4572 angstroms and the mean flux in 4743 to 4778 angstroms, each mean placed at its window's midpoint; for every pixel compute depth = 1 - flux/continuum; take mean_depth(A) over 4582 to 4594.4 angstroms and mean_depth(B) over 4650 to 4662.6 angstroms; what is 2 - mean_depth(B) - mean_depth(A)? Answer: 1.93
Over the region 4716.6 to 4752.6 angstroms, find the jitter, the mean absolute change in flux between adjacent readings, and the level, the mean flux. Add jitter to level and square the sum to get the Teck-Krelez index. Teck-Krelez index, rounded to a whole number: 90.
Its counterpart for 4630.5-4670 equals 76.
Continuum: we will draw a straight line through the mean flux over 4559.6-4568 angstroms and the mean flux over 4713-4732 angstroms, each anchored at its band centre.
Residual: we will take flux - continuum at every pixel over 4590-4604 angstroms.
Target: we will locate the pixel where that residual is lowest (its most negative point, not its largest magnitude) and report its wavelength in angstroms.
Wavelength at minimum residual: 4593.88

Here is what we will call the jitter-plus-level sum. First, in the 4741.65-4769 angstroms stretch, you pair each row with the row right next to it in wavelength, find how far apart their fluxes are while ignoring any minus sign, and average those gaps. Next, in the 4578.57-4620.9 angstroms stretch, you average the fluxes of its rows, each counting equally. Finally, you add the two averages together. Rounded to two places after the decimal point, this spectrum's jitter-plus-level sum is 9.03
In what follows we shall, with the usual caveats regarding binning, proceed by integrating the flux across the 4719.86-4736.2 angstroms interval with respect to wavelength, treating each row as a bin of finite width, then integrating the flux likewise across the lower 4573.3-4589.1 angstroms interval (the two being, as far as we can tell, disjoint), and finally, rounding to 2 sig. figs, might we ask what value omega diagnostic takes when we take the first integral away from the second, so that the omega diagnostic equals -16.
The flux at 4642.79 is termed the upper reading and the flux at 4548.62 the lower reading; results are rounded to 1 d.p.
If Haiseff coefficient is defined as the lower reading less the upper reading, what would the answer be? 0.4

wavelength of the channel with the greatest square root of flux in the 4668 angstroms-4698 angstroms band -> 4693.31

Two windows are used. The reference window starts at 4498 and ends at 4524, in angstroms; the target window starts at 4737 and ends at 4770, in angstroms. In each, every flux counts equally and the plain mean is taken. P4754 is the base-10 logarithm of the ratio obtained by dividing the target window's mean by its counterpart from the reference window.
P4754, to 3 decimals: 0.012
